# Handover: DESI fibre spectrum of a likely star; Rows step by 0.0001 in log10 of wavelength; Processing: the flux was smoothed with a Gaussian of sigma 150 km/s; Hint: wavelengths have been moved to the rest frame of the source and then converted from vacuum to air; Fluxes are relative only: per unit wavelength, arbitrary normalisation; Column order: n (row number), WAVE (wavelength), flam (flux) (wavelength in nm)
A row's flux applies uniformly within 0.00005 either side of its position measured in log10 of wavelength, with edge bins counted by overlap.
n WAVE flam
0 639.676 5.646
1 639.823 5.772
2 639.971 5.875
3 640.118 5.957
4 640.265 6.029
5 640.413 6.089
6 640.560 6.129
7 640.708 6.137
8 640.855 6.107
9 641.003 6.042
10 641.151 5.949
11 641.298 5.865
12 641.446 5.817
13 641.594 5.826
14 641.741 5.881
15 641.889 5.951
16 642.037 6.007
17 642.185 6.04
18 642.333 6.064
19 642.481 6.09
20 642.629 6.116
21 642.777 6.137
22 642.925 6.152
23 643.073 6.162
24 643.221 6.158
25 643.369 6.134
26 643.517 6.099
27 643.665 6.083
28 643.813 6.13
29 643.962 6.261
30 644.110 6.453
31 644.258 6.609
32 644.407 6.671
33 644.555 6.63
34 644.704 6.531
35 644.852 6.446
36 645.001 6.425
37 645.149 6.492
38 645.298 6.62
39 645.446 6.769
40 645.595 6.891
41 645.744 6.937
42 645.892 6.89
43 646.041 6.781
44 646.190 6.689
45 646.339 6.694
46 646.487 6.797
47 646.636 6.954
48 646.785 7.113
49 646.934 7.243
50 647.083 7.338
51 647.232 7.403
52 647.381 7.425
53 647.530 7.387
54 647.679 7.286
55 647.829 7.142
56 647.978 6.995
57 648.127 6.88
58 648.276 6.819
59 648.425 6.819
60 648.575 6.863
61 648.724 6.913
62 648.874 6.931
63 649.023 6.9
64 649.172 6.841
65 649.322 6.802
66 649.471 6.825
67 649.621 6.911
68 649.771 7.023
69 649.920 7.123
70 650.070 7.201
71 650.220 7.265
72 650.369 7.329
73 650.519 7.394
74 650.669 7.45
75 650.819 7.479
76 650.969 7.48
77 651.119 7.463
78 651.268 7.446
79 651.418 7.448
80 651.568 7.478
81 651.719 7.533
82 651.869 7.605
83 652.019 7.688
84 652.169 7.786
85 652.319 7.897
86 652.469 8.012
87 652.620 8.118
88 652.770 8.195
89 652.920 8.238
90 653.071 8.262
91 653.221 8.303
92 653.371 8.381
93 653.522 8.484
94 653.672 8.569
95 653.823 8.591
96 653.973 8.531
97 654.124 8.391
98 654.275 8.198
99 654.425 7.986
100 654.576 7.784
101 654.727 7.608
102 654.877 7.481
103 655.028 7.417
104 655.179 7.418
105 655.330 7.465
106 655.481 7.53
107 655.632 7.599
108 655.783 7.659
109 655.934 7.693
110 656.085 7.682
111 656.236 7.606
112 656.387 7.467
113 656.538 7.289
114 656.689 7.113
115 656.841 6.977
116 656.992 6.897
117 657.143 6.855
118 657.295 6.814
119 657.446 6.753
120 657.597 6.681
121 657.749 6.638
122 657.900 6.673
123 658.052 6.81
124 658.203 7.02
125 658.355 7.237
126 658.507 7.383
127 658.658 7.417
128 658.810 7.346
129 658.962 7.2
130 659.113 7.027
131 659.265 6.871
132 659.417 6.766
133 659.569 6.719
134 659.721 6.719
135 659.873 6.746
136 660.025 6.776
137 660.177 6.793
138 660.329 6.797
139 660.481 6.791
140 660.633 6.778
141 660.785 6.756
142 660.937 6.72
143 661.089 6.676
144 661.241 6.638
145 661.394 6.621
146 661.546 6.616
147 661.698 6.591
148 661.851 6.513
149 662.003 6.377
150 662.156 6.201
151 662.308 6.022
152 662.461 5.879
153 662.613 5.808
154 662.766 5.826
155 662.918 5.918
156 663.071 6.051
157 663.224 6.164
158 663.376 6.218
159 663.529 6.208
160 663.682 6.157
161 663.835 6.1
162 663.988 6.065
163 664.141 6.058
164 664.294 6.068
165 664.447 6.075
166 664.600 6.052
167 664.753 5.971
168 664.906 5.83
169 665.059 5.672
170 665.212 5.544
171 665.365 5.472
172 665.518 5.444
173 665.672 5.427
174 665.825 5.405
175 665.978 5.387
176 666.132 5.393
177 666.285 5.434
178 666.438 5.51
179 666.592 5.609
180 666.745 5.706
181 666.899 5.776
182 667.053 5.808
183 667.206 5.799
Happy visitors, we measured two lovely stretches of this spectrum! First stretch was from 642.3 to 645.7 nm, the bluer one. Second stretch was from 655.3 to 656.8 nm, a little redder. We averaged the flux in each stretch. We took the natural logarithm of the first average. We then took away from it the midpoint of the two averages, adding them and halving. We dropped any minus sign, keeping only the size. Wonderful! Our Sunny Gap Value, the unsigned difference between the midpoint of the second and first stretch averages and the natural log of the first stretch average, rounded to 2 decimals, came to 5.08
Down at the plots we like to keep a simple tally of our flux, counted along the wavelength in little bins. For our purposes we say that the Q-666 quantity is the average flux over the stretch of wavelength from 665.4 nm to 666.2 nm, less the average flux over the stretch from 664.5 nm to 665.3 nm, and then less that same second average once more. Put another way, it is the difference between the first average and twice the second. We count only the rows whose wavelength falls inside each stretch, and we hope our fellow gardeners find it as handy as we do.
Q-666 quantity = -6.2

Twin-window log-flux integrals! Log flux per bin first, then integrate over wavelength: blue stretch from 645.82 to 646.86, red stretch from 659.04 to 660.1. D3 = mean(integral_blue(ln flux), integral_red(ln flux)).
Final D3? 2.02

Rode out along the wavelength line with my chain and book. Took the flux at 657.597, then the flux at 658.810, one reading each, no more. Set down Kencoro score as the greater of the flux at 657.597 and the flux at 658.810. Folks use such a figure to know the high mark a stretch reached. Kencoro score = 7.3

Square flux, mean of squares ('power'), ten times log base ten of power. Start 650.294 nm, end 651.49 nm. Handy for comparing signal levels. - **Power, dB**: 17.4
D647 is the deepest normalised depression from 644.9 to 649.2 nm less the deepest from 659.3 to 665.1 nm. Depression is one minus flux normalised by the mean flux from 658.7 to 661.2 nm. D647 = -0.11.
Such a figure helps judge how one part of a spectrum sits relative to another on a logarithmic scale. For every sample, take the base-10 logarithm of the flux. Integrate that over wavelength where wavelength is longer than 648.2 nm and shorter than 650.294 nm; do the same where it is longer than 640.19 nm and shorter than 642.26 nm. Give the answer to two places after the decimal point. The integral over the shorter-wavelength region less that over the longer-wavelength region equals -0.15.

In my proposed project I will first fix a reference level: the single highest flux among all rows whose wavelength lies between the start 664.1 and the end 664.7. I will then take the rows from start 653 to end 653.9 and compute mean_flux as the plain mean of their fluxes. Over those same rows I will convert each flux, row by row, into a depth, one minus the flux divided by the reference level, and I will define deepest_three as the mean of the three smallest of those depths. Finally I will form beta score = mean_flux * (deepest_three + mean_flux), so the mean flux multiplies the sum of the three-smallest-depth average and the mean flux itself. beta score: 68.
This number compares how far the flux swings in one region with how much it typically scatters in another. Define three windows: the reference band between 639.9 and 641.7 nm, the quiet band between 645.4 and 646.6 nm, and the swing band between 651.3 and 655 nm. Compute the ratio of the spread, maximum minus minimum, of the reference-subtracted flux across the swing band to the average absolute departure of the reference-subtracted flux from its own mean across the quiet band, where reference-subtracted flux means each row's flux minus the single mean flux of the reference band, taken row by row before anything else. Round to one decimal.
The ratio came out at 15.2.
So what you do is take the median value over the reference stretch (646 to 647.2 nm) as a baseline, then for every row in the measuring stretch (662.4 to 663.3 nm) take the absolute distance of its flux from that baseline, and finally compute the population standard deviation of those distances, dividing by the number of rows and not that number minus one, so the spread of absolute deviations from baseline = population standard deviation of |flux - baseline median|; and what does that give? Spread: 0.13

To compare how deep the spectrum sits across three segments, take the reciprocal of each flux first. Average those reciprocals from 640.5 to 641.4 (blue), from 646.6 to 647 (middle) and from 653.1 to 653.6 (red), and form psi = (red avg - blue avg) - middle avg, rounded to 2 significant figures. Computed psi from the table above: -0.19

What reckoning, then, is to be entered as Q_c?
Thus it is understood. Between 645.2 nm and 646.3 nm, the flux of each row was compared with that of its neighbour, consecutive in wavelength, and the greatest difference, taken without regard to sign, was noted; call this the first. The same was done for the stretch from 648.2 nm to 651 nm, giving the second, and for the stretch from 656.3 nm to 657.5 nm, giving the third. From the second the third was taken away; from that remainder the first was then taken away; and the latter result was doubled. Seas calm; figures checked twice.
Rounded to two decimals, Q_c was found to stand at -0.43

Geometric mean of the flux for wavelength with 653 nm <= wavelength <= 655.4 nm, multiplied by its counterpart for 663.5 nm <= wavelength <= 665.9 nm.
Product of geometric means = 47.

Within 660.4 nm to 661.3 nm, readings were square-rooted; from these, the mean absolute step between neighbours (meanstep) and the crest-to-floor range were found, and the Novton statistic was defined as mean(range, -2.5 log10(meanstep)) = 2.80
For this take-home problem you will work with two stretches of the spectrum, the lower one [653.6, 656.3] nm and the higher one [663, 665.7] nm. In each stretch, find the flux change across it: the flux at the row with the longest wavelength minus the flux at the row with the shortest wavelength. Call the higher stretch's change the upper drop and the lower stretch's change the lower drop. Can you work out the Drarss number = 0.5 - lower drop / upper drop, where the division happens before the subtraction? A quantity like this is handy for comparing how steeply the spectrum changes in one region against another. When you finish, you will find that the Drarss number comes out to -1.04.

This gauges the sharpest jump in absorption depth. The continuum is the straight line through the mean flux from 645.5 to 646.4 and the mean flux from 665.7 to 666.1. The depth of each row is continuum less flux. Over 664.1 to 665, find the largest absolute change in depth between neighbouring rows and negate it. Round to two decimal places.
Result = -0.13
